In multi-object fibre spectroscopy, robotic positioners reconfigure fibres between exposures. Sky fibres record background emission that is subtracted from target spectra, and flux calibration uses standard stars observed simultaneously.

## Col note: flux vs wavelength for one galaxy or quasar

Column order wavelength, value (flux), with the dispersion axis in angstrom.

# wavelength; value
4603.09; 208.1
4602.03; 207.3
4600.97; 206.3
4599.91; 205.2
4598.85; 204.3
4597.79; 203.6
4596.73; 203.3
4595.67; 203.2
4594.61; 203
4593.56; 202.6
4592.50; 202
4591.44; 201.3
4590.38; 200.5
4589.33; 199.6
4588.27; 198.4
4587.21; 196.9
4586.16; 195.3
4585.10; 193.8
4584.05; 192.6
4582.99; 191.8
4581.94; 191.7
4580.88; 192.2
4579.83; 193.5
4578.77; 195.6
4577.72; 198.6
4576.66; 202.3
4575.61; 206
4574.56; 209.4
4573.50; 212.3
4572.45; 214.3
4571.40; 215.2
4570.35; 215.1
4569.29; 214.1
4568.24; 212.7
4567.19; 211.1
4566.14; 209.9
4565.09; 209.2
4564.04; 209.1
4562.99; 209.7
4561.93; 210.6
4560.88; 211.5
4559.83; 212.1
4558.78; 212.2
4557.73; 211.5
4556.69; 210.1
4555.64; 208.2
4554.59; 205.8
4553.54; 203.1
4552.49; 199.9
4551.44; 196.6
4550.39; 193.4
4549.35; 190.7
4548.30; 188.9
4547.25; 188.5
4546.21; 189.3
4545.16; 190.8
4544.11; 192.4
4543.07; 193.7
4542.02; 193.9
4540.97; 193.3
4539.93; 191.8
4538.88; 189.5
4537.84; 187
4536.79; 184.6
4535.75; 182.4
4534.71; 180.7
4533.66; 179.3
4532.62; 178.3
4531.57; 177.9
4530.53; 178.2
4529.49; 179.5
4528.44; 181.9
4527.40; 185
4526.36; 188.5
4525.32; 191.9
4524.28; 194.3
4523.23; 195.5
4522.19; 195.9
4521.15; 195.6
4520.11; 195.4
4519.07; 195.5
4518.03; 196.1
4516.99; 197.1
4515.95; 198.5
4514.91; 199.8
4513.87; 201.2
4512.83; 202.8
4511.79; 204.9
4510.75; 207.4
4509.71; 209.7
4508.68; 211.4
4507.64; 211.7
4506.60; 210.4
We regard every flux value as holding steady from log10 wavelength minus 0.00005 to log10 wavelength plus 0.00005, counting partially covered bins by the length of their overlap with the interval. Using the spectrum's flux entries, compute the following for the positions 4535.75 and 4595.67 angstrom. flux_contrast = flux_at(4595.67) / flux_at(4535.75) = 1.11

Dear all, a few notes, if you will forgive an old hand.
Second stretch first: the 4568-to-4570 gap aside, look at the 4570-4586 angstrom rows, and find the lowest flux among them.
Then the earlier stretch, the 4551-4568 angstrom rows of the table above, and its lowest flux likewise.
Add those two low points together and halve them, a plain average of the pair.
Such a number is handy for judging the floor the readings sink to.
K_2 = 194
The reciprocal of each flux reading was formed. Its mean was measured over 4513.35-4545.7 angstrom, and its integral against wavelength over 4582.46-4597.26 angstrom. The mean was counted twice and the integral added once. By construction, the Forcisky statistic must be 0.085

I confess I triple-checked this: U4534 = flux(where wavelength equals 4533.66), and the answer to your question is 179.3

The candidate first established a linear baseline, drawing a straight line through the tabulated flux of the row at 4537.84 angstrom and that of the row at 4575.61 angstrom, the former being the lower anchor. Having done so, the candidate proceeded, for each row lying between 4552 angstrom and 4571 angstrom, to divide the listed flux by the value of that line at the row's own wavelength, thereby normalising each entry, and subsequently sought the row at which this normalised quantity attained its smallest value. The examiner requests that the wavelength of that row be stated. 4552.49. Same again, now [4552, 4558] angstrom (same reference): 4552.49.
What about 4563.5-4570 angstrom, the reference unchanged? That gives 4565.09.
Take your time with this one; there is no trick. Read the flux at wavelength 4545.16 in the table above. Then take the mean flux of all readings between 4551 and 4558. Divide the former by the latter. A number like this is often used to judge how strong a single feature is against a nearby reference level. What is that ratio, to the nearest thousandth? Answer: 0.931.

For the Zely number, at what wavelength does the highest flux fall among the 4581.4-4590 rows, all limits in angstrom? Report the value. 4589.33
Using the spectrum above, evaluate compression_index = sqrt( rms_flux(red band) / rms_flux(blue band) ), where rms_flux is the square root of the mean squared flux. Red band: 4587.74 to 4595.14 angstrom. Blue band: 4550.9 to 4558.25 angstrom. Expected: 0.990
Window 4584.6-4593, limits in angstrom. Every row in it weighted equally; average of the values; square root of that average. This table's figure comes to 14.1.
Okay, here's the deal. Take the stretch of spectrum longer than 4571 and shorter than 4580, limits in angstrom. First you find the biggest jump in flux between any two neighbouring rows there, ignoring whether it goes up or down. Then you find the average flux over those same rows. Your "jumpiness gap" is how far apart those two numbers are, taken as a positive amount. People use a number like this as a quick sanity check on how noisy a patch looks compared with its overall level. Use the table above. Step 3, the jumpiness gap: 202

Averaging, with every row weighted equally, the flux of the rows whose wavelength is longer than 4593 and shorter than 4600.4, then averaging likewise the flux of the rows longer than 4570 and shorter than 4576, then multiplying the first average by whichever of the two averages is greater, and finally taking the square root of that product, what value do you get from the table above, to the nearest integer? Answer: 208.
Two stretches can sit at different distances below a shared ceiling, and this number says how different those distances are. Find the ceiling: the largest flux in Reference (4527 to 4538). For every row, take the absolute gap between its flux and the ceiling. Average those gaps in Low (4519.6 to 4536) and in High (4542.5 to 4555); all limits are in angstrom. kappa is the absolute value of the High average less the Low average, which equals 1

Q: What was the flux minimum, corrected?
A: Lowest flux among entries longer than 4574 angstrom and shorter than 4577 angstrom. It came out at 202.3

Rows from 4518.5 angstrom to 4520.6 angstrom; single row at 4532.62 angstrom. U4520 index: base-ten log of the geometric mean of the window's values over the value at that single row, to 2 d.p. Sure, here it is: 0.04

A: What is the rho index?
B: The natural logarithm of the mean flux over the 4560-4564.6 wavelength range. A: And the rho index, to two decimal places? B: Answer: 5.35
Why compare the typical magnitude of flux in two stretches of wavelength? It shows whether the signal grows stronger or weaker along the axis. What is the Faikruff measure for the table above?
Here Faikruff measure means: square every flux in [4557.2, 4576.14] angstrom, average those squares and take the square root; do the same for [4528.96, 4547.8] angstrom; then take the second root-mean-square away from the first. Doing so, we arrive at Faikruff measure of 25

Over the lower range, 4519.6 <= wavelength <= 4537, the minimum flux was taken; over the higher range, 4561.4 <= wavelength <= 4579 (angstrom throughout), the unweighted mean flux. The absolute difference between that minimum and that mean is 31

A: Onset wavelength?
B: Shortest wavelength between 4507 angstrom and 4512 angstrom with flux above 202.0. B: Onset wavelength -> 4507.64 angstrom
